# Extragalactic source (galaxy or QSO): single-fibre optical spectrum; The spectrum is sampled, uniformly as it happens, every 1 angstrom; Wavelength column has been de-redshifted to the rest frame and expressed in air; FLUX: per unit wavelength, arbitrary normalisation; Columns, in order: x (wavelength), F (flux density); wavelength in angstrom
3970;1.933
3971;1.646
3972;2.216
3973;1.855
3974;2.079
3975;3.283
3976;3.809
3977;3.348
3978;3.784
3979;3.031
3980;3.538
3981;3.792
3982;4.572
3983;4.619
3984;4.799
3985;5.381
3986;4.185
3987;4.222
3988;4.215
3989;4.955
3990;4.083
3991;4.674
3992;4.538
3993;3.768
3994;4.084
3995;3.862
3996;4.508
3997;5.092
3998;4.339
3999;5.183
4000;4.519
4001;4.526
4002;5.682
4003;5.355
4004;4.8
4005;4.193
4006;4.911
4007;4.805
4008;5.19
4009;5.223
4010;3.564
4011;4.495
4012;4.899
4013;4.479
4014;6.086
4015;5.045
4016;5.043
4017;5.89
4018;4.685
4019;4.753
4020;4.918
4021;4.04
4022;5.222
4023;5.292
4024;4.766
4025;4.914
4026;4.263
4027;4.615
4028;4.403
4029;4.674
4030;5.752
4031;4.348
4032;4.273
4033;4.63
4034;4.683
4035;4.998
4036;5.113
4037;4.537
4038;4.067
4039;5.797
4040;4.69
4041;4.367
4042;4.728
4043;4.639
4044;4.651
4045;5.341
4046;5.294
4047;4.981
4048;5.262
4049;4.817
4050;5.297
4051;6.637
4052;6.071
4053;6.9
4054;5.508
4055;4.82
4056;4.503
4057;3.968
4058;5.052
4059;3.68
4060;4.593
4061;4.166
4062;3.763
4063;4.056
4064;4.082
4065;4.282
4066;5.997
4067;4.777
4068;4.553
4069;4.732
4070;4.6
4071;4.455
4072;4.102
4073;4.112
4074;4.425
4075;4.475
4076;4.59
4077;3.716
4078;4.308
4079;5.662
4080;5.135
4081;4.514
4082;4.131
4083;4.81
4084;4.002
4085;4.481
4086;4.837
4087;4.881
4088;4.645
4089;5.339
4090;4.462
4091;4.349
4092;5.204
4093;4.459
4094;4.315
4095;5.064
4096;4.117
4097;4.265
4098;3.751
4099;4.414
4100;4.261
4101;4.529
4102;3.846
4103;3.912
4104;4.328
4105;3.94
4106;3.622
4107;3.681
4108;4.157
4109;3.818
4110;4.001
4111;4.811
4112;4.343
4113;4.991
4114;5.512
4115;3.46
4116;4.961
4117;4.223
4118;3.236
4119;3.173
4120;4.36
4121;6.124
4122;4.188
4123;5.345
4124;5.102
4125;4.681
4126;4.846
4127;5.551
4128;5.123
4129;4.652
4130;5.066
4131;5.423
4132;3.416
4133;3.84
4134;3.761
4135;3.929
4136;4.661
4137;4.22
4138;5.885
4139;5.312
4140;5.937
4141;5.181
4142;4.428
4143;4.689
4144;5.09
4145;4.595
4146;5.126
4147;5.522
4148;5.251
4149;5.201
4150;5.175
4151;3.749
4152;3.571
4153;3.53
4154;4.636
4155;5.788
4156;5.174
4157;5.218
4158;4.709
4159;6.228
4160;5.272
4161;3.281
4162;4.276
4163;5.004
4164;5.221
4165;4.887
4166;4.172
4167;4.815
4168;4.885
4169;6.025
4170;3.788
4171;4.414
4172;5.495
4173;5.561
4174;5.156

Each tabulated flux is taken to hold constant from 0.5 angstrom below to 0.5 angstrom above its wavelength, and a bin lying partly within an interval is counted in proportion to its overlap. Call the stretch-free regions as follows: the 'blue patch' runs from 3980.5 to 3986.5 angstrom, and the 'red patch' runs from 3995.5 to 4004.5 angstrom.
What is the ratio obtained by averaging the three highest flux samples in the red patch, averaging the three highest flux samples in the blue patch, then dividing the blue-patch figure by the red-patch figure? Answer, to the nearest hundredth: 0.91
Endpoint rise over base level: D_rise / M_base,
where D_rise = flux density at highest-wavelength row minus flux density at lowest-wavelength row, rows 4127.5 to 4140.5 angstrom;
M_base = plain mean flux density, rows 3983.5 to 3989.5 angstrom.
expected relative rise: 0.18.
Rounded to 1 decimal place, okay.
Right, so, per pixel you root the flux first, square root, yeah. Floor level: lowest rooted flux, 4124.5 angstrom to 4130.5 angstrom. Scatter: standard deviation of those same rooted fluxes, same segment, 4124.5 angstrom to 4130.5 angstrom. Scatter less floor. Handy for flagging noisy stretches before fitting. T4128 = -2.1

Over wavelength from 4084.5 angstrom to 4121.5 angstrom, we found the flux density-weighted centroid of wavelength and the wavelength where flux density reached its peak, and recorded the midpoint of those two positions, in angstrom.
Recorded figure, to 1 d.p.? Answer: 4111.9 angstrom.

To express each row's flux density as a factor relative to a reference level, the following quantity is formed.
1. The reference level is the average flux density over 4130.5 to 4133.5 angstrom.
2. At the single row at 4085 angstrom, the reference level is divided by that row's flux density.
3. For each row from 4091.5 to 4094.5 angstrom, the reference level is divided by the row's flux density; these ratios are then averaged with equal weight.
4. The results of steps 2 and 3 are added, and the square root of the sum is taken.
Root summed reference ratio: 1.36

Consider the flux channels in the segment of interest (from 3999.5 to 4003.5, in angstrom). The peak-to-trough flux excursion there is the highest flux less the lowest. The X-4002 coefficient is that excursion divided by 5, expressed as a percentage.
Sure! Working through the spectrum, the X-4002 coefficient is 23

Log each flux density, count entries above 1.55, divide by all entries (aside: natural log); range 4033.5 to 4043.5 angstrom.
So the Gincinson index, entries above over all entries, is 0.40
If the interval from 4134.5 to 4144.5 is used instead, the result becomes 0.50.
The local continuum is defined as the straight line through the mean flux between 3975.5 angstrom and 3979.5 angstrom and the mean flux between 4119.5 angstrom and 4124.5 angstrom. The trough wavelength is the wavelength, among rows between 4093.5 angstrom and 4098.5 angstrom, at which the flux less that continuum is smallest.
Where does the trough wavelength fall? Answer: 4098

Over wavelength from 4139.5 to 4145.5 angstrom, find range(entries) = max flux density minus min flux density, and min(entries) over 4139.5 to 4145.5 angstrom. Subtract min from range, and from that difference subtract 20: -22.9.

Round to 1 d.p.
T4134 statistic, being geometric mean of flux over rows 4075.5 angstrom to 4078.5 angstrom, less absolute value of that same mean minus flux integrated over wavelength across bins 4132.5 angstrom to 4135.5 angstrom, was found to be -3.2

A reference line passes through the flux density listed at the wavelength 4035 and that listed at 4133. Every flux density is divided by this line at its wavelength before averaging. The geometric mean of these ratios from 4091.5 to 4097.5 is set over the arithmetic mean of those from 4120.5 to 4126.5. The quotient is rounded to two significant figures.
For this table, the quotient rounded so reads 0.83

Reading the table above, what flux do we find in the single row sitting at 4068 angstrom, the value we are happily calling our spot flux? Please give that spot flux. 4.553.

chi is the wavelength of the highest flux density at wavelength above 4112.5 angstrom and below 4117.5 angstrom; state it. 4114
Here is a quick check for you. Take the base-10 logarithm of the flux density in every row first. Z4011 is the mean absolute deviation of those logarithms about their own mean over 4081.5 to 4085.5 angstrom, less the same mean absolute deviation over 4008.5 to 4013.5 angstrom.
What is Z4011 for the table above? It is -0.01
